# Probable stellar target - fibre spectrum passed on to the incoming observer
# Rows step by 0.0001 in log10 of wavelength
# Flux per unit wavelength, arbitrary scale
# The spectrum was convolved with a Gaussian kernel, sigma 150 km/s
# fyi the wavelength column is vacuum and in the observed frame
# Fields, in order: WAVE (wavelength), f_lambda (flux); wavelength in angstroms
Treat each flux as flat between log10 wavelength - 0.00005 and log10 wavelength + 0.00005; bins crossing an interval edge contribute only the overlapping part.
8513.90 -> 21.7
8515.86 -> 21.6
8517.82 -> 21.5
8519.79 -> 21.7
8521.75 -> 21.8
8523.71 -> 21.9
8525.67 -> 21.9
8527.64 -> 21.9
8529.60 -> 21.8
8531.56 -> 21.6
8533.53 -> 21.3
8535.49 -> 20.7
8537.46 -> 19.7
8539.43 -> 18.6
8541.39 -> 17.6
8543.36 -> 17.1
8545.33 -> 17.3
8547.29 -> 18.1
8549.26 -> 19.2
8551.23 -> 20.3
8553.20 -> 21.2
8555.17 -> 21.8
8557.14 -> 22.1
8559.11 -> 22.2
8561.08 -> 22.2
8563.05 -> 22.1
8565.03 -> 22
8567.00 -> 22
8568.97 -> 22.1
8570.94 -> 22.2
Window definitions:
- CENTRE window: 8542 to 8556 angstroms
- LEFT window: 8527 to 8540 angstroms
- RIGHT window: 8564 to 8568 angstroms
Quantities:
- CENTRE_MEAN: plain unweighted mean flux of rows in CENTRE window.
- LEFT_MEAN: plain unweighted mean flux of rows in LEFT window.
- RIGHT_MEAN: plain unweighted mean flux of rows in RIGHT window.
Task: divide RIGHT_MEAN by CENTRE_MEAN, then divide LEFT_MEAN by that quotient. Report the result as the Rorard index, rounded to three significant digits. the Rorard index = 18.2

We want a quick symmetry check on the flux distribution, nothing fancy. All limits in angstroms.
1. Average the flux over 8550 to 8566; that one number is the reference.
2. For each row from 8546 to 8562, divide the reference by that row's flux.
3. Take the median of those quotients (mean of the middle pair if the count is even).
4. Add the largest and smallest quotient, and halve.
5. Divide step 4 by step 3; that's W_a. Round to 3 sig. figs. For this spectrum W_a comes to 1.08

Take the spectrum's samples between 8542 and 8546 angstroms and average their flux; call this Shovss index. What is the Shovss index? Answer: 17.2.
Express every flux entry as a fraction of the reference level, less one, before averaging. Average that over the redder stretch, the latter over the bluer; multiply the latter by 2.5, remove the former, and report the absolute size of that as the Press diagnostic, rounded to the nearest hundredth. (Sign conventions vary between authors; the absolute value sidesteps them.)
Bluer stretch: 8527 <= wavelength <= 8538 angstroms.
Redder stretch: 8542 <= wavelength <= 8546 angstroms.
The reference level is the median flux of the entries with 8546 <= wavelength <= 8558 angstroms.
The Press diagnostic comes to 0.22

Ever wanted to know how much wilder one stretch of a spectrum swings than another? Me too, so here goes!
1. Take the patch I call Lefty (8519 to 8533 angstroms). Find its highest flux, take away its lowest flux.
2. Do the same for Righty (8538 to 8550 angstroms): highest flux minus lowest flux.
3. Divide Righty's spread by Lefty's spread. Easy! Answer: 7.0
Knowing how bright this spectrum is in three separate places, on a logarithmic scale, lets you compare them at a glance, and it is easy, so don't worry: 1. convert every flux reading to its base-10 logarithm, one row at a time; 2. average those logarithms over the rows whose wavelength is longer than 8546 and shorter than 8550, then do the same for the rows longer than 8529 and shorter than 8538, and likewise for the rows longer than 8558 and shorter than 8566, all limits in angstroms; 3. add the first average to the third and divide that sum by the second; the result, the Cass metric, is 1.98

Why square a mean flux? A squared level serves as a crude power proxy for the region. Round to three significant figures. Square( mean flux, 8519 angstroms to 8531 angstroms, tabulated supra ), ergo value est 477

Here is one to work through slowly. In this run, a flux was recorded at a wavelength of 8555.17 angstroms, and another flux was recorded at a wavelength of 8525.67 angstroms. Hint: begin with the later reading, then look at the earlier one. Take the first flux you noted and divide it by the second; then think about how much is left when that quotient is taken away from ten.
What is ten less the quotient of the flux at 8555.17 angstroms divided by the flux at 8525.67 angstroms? 9.00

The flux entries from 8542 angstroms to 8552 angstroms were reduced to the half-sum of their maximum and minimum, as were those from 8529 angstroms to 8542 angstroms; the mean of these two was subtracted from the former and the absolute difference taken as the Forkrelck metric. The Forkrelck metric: 0.5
